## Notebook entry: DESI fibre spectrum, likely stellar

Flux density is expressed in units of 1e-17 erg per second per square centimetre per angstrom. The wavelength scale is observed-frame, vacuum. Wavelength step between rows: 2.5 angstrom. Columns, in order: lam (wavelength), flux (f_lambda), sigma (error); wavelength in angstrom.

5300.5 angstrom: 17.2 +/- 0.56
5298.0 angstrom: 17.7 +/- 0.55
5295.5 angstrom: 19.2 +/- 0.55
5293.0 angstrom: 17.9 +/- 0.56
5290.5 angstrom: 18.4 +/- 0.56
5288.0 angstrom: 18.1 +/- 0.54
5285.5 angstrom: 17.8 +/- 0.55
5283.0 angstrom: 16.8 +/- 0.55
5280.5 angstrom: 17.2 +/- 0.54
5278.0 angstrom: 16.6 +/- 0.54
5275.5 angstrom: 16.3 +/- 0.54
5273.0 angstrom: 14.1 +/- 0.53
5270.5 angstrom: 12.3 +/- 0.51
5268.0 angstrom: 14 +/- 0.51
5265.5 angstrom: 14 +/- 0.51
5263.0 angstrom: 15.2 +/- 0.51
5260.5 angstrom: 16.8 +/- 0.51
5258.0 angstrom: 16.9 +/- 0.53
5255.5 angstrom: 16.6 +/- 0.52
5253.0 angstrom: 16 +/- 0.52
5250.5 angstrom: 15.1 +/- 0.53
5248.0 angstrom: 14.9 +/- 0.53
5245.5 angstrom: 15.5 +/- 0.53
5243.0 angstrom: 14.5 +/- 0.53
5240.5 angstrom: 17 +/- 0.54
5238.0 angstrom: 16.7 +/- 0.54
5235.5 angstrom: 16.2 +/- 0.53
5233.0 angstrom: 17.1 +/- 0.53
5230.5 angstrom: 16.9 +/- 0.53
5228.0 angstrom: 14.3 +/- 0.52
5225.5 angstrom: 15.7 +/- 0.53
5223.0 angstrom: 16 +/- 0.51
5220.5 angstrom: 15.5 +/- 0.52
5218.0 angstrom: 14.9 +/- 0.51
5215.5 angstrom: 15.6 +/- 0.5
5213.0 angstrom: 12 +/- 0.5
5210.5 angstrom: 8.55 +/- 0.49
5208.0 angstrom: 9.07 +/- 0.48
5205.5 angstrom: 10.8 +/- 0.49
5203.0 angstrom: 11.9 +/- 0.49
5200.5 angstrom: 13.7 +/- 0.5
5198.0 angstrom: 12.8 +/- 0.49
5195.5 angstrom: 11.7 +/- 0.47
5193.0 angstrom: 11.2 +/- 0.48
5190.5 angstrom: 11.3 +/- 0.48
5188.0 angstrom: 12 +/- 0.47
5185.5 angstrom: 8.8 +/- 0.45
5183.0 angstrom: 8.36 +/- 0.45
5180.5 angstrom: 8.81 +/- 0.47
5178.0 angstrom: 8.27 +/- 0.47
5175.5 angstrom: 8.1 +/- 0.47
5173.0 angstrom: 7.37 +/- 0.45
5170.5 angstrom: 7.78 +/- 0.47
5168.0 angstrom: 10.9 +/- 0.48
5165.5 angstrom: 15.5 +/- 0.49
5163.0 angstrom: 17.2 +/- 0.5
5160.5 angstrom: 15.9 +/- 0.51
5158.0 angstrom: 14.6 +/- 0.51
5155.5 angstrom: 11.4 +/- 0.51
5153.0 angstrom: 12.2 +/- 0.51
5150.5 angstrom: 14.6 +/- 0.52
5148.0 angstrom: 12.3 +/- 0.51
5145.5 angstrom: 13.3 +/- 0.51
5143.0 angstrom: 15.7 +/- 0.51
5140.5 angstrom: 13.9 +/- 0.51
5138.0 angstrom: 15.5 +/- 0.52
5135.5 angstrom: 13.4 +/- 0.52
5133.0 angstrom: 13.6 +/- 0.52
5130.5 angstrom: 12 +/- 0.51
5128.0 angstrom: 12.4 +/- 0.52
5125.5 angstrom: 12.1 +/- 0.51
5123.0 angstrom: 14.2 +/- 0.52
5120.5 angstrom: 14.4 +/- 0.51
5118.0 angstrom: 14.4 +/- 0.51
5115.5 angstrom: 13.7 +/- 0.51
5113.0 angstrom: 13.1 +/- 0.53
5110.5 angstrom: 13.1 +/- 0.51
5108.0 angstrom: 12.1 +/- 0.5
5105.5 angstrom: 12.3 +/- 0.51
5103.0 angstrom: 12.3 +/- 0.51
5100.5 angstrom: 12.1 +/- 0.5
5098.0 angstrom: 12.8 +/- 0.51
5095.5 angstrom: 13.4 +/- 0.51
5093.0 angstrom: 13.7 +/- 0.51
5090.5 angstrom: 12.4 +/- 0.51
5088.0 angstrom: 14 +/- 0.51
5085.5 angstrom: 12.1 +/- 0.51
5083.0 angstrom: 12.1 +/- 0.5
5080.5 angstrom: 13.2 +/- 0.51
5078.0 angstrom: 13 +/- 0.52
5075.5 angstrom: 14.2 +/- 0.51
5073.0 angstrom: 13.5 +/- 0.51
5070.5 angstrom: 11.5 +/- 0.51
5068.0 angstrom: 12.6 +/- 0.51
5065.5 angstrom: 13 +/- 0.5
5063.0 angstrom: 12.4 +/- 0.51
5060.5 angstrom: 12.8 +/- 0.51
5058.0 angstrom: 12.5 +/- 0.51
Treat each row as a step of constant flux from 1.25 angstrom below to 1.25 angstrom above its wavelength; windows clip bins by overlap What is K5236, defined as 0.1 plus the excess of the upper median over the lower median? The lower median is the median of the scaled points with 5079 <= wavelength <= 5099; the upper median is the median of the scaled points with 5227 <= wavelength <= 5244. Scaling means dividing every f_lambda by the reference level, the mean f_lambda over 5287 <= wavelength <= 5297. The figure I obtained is 0.30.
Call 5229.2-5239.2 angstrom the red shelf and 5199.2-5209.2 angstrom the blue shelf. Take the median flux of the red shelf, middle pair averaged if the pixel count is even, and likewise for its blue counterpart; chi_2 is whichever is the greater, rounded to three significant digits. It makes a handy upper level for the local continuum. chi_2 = 16.8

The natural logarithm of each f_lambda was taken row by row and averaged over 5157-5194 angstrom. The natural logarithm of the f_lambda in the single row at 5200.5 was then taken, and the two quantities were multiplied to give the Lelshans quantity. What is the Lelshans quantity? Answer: 6.2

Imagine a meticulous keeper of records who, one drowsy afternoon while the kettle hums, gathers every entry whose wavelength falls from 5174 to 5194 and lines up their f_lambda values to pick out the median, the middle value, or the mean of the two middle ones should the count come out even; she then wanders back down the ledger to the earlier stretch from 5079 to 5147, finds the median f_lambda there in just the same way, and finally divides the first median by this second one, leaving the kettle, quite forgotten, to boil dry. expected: 0.67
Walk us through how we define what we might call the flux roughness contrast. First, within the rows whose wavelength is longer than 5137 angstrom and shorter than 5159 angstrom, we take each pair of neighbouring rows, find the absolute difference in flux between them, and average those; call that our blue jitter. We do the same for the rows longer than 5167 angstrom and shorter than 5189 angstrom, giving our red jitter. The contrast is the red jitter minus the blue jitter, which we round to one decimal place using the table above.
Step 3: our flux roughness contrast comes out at -0.8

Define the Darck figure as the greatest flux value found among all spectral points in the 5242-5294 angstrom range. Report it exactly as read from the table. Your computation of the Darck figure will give 18.4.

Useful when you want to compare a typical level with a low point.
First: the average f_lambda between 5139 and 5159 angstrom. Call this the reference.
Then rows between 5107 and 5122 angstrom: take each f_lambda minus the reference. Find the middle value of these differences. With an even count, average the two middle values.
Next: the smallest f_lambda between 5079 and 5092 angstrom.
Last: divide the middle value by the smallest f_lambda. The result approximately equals -0.01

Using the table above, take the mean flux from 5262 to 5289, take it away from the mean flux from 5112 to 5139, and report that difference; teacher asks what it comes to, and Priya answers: -2.1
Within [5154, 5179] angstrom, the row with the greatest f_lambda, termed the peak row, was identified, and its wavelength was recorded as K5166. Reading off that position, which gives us 5163.0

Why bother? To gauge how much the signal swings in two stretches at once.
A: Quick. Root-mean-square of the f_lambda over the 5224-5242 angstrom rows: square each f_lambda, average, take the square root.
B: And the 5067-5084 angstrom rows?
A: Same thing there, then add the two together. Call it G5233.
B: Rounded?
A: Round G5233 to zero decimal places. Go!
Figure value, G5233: 29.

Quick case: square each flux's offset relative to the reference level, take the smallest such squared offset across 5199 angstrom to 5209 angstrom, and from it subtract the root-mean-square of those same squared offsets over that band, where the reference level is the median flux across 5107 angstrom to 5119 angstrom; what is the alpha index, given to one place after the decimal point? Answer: -8.2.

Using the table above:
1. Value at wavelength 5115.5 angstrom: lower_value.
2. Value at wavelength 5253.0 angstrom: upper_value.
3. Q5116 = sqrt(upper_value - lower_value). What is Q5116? 1.5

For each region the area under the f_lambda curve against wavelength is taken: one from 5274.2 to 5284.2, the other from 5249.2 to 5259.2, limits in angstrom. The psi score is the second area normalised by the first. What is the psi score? 0.97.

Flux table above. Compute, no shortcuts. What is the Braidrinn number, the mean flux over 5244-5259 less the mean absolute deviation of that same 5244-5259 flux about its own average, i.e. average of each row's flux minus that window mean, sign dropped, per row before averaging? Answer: 15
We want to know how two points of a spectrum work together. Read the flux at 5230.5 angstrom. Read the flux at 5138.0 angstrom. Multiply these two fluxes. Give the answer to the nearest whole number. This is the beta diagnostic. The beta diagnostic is 262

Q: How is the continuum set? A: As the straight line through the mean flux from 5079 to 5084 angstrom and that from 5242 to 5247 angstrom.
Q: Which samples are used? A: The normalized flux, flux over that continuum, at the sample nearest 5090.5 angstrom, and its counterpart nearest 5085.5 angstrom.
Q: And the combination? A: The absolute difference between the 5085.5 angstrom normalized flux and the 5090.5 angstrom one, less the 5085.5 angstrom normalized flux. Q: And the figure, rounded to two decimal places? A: -0.93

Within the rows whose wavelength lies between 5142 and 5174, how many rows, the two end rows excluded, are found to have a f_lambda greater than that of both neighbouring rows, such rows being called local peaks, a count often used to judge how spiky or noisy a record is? 2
